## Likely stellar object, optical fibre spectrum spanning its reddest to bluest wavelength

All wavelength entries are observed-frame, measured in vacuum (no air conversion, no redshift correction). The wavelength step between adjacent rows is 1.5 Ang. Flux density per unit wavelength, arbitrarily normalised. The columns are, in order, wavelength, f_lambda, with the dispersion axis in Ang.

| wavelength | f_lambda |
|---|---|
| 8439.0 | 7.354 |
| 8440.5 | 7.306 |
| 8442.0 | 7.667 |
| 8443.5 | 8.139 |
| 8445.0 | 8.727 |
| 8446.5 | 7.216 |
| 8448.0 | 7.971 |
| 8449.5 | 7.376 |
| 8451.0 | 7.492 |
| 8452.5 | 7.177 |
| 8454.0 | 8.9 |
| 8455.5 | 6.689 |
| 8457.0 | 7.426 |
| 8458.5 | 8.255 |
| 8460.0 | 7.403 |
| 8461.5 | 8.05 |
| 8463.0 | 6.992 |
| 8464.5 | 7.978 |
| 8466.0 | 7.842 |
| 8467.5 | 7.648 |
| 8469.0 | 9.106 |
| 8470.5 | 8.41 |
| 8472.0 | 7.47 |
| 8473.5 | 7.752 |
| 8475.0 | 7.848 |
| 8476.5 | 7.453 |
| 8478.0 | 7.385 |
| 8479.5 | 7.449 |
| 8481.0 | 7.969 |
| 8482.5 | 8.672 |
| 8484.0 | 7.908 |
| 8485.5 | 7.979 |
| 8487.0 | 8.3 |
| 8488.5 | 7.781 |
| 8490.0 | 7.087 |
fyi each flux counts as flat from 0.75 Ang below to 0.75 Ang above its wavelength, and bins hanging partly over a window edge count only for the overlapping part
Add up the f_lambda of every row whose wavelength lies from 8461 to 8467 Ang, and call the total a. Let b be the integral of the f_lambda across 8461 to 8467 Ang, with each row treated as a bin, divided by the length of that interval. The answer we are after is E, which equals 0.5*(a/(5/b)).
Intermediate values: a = 30.9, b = 7.70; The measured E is 23.8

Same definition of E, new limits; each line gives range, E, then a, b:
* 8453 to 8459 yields 24.3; 31.3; 7.77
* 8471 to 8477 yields 23.4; 30.5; 7.67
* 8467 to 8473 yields 26.6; 32.6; 8.16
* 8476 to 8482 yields 23.0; 30.3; 7.61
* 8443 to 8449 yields 25.6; 32.1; 7.98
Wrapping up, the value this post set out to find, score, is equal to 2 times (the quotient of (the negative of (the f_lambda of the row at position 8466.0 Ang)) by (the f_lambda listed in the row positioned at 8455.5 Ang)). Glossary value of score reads -2.3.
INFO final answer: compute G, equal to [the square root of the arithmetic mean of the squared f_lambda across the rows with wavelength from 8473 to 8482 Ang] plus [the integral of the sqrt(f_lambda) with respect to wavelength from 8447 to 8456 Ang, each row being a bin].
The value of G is 32.5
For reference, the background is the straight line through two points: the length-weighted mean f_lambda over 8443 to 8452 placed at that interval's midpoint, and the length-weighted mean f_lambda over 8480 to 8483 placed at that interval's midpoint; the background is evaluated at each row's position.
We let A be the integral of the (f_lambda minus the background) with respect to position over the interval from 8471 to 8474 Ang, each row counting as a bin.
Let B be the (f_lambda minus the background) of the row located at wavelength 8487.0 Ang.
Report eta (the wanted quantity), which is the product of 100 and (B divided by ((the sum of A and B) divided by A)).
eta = 1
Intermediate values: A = -1.3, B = 0.01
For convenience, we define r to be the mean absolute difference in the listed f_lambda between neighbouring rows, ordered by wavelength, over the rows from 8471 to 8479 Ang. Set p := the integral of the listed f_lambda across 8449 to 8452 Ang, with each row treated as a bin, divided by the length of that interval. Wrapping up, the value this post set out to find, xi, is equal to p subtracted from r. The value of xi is -7.21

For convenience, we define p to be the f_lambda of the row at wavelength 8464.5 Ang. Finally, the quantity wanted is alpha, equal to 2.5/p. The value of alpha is 0.313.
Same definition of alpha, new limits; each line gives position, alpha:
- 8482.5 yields 0.288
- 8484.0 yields 0.316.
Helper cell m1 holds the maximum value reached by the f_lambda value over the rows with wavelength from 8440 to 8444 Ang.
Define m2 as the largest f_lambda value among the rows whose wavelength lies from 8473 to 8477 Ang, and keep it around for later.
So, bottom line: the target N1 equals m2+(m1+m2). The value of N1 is 23.8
